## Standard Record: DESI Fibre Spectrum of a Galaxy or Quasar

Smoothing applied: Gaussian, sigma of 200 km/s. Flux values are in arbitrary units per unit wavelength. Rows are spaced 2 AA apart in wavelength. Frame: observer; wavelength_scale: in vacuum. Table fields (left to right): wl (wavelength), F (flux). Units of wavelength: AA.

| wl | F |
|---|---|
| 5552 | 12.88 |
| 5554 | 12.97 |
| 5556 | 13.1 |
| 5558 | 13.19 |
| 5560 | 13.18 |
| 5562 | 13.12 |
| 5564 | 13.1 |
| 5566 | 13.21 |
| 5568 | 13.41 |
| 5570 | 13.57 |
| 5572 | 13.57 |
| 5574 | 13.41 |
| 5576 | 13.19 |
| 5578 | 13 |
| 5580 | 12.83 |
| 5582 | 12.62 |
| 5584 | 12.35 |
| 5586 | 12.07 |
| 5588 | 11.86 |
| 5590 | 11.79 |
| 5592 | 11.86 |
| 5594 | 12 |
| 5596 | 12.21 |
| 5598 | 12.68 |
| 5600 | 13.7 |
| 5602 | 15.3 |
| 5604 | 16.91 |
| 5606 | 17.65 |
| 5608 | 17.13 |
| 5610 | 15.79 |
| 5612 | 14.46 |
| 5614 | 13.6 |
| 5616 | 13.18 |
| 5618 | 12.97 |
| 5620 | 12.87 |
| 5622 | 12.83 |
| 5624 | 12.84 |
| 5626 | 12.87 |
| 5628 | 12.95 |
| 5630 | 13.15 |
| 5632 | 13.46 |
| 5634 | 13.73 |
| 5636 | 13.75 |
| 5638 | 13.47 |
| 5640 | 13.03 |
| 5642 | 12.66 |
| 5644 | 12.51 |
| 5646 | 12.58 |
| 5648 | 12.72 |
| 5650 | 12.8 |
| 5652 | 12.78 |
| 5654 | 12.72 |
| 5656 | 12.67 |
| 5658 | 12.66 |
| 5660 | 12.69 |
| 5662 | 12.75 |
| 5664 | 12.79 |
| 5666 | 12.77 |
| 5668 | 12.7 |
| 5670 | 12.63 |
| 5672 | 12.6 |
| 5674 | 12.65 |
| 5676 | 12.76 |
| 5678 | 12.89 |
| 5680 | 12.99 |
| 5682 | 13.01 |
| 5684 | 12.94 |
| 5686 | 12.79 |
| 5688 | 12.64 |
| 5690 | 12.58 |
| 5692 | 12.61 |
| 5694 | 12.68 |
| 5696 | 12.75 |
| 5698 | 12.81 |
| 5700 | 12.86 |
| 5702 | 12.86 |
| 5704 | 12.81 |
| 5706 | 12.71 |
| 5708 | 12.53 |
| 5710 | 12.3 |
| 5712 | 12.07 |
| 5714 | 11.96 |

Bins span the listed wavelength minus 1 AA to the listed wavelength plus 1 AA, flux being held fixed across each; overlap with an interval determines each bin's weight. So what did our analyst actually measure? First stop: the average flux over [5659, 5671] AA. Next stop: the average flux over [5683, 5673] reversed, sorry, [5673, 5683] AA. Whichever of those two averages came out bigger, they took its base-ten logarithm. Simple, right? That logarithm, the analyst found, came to 1.11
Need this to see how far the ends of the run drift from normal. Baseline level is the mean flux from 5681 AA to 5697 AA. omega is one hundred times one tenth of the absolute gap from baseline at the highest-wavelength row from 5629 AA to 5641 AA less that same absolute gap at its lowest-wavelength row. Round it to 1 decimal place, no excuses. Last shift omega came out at -1.2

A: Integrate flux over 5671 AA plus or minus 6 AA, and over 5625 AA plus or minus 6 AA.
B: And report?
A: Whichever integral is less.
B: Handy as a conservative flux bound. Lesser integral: 152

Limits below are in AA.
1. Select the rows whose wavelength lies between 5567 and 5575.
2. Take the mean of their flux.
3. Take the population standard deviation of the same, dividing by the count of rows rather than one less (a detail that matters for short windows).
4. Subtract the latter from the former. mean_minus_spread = 13.4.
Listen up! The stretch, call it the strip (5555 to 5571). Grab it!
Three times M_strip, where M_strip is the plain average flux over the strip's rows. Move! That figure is 39.7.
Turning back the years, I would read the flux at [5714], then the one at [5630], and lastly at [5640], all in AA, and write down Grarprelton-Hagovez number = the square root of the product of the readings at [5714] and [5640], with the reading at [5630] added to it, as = 25.6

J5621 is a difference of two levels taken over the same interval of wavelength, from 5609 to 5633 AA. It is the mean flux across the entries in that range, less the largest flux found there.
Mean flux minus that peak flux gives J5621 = -2.4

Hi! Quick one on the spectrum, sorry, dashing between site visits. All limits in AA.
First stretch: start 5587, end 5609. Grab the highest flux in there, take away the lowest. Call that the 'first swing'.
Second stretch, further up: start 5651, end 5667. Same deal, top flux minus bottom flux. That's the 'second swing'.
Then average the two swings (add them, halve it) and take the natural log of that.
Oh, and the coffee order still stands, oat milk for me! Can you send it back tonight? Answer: 1.1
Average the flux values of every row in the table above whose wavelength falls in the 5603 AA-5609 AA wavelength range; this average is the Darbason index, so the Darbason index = 17.2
